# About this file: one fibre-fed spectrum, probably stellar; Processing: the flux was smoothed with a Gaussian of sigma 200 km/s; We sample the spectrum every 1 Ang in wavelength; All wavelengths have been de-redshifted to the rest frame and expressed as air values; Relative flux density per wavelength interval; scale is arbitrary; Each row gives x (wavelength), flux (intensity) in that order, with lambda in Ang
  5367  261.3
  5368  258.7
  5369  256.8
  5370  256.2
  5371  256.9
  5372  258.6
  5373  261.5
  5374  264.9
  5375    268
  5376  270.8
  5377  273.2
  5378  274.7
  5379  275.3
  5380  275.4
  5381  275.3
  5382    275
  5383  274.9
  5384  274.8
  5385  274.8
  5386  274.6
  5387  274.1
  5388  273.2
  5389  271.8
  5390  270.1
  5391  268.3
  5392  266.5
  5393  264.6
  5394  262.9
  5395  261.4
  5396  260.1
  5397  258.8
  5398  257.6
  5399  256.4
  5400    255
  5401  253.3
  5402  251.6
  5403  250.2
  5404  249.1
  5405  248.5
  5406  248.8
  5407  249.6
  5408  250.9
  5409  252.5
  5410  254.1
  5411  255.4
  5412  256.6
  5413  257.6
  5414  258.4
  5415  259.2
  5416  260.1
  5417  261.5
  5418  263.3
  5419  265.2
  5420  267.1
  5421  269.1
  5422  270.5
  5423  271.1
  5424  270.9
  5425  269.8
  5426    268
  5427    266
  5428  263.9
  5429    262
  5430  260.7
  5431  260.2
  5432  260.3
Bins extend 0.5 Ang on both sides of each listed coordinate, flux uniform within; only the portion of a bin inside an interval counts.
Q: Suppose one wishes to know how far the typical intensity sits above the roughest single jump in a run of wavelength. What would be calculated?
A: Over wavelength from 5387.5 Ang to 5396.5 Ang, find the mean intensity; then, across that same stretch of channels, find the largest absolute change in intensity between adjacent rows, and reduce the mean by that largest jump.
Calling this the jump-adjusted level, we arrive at 265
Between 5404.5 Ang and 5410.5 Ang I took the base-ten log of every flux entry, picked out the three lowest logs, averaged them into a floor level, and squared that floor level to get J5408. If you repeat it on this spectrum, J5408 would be 5.74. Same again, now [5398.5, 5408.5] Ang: 5.74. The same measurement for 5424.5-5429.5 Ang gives 5.86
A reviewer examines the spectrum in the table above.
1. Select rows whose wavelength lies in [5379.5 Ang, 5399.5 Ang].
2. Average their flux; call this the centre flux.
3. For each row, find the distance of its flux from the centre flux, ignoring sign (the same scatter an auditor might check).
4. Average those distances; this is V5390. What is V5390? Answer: 6.0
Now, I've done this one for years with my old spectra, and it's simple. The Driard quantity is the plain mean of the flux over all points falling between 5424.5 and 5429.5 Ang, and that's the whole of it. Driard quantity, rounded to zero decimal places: 266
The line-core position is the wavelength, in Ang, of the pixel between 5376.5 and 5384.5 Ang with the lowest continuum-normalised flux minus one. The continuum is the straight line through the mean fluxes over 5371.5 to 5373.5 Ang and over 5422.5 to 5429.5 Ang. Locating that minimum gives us 5377 Ang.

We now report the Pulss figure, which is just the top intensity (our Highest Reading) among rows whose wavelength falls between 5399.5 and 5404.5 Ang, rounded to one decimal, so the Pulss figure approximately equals 255.0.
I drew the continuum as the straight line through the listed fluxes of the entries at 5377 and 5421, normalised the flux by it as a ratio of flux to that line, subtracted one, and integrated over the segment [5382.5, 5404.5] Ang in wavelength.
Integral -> -0.6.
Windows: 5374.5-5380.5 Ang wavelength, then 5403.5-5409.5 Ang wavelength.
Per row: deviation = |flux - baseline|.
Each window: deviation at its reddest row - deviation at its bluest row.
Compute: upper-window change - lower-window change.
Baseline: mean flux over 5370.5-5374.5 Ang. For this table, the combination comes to -11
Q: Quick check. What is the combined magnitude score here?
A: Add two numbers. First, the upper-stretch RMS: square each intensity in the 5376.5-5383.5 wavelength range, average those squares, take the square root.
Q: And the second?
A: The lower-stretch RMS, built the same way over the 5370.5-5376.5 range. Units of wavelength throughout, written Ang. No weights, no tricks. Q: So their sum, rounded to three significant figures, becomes 538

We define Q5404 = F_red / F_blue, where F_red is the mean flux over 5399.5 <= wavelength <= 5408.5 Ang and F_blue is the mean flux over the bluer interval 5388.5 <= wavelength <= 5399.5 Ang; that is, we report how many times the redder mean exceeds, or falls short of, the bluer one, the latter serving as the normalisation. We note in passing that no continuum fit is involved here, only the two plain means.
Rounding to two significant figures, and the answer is 0.95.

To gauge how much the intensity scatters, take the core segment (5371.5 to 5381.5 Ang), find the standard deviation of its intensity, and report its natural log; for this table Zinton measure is 1.8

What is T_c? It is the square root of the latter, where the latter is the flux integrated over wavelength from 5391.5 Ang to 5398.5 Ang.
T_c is 42.8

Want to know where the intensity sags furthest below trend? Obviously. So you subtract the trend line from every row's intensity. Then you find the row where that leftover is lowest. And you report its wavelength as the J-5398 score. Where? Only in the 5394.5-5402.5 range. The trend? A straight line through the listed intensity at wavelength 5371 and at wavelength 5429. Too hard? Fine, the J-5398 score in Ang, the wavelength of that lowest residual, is 5402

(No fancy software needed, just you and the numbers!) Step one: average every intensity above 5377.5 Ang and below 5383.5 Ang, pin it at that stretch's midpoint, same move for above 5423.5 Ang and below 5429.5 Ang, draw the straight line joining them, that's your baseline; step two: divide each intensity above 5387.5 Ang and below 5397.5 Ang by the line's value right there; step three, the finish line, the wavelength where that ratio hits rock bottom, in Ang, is 5397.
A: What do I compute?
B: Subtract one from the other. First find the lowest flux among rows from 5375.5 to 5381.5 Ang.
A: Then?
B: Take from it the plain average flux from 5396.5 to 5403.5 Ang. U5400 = 16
